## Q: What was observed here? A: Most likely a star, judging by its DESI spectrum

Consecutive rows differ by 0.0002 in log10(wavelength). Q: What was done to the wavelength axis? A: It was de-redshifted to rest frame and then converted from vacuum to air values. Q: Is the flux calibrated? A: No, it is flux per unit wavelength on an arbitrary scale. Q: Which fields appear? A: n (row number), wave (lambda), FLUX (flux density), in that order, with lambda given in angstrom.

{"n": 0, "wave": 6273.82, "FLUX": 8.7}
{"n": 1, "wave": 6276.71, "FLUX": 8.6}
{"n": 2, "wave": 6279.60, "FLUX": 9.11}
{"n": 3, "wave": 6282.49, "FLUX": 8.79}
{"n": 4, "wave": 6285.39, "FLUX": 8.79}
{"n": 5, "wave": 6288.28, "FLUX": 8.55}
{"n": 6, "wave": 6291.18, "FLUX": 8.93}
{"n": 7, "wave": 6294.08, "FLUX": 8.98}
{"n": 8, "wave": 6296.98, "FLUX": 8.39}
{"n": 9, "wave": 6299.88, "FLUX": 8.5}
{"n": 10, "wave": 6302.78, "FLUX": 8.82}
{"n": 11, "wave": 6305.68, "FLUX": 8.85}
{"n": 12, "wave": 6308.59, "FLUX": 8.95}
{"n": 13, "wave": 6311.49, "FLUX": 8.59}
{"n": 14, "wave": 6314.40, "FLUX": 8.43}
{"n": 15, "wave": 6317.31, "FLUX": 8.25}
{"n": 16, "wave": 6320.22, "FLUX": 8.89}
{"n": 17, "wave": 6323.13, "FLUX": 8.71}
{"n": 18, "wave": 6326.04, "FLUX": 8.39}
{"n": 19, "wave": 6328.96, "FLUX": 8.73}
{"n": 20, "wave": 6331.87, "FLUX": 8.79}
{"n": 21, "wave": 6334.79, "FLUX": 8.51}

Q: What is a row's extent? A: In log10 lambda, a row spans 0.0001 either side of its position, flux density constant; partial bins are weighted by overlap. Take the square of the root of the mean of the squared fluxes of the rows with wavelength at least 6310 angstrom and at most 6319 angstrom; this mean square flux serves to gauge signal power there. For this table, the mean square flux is 71.0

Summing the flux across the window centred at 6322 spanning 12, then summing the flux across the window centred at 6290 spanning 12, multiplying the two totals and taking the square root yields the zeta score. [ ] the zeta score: 34.7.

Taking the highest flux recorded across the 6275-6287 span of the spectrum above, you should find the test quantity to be 9.11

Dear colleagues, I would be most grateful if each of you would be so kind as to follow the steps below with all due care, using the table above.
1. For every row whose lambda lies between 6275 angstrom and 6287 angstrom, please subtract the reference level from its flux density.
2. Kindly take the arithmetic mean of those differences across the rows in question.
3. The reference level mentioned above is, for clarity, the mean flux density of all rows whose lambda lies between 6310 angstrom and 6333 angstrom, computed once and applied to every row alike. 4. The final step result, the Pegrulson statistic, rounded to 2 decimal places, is 0.22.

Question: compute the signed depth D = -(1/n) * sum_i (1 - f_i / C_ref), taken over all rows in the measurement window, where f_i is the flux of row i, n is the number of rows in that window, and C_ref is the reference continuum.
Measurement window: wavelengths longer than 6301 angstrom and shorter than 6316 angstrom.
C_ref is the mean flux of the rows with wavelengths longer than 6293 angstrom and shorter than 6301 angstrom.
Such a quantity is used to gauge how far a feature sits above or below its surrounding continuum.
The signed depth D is 0.012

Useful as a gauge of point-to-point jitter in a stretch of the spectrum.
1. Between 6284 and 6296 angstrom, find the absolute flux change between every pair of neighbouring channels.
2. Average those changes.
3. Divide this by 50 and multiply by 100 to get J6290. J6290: 0.45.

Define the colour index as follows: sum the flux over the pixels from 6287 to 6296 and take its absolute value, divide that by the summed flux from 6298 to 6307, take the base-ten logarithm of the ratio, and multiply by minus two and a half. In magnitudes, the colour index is -0.0120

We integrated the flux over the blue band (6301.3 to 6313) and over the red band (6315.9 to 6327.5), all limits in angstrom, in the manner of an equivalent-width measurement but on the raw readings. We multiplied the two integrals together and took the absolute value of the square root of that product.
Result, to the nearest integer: 101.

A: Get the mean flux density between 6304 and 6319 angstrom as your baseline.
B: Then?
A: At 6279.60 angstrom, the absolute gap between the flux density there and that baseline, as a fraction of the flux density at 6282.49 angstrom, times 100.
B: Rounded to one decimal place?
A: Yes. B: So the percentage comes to 5.6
